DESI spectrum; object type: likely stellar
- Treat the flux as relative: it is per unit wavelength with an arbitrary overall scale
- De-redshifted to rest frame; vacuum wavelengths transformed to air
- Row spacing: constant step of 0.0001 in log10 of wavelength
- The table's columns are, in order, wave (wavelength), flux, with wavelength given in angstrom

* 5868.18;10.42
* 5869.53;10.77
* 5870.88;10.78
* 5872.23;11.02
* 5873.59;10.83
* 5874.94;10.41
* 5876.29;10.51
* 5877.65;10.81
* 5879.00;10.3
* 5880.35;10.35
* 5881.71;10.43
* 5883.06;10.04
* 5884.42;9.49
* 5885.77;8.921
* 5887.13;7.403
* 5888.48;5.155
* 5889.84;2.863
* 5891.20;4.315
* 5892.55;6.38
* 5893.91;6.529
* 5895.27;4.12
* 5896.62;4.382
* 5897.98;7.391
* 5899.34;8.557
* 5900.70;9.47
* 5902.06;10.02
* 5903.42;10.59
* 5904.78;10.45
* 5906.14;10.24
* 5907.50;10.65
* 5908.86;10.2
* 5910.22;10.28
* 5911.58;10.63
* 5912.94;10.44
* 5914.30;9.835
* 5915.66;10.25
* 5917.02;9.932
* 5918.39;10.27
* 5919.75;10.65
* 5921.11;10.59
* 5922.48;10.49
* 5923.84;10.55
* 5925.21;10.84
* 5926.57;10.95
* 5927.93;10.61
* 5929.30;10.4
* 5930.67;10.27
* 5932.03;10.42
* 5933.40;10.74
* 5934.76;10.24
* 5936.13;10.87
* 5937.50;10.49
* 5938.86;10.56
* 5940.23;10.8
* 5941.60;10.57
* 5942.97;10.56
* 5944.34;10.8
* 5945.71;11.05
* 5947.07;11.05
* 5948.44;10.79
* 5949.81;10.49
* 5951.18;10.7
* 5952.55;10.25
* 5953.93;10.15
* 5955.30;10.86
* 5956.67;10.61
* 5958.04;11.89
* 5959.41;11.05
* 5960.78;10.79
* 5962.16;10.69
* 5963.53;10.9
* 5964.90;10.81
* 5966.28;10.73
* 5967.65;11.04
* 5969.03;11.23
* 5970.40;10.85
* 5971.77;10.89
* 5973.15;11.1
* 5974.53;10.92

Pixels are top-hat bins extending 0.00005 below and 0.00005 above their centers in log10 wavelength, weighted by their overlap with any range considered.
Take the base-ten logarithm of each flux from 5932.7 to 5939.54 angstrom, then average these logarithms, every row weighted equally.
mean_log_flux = 1.02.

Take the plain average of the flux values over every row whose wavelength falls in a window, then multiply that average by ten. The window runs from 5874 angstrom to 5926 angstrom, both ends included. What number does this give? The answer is 91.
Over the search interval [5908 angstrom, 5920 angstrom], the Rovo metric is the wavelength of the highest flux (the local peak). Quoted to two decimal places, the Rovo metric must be 5919.75 angstrom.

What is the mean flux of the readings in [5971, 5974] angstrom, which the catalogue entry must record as 11.0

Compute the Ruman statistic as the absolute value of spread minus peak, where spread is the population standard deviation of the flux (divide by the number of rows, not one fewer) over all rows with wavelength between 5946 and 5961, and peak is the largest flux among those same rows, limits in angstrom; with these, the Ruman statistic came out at 11.4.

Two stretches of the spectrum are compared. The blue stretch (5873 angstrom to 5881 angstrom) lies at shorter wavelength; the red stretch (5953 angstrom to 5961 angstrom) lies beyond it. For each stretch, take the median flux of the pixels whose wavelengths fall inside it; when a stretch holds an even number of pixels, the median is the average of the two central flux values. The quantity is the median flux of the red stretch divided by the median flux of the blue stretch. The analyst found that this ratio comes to 1.03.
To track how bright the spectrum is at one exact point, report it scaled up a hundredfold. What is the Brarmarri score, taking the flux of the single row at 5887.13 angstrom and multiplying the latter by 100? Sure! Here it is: 740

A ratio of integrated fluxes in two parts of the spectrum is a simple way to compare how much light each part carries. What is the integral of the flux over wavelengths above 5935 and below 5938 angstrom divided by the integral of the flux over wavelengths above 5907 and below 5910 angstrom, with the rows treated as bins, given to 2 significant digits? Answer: 1.0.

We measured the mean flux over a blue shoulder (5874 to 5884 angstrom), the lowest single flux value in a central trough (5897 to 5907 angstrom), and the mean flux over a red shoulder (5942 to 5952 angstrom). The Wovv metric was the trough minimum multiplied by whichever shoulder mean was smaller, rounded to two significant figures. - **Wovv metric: 77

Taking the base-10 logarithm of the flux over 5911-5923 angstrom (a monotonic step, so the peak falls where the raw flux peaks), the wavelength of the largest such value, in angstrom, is 5919.75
